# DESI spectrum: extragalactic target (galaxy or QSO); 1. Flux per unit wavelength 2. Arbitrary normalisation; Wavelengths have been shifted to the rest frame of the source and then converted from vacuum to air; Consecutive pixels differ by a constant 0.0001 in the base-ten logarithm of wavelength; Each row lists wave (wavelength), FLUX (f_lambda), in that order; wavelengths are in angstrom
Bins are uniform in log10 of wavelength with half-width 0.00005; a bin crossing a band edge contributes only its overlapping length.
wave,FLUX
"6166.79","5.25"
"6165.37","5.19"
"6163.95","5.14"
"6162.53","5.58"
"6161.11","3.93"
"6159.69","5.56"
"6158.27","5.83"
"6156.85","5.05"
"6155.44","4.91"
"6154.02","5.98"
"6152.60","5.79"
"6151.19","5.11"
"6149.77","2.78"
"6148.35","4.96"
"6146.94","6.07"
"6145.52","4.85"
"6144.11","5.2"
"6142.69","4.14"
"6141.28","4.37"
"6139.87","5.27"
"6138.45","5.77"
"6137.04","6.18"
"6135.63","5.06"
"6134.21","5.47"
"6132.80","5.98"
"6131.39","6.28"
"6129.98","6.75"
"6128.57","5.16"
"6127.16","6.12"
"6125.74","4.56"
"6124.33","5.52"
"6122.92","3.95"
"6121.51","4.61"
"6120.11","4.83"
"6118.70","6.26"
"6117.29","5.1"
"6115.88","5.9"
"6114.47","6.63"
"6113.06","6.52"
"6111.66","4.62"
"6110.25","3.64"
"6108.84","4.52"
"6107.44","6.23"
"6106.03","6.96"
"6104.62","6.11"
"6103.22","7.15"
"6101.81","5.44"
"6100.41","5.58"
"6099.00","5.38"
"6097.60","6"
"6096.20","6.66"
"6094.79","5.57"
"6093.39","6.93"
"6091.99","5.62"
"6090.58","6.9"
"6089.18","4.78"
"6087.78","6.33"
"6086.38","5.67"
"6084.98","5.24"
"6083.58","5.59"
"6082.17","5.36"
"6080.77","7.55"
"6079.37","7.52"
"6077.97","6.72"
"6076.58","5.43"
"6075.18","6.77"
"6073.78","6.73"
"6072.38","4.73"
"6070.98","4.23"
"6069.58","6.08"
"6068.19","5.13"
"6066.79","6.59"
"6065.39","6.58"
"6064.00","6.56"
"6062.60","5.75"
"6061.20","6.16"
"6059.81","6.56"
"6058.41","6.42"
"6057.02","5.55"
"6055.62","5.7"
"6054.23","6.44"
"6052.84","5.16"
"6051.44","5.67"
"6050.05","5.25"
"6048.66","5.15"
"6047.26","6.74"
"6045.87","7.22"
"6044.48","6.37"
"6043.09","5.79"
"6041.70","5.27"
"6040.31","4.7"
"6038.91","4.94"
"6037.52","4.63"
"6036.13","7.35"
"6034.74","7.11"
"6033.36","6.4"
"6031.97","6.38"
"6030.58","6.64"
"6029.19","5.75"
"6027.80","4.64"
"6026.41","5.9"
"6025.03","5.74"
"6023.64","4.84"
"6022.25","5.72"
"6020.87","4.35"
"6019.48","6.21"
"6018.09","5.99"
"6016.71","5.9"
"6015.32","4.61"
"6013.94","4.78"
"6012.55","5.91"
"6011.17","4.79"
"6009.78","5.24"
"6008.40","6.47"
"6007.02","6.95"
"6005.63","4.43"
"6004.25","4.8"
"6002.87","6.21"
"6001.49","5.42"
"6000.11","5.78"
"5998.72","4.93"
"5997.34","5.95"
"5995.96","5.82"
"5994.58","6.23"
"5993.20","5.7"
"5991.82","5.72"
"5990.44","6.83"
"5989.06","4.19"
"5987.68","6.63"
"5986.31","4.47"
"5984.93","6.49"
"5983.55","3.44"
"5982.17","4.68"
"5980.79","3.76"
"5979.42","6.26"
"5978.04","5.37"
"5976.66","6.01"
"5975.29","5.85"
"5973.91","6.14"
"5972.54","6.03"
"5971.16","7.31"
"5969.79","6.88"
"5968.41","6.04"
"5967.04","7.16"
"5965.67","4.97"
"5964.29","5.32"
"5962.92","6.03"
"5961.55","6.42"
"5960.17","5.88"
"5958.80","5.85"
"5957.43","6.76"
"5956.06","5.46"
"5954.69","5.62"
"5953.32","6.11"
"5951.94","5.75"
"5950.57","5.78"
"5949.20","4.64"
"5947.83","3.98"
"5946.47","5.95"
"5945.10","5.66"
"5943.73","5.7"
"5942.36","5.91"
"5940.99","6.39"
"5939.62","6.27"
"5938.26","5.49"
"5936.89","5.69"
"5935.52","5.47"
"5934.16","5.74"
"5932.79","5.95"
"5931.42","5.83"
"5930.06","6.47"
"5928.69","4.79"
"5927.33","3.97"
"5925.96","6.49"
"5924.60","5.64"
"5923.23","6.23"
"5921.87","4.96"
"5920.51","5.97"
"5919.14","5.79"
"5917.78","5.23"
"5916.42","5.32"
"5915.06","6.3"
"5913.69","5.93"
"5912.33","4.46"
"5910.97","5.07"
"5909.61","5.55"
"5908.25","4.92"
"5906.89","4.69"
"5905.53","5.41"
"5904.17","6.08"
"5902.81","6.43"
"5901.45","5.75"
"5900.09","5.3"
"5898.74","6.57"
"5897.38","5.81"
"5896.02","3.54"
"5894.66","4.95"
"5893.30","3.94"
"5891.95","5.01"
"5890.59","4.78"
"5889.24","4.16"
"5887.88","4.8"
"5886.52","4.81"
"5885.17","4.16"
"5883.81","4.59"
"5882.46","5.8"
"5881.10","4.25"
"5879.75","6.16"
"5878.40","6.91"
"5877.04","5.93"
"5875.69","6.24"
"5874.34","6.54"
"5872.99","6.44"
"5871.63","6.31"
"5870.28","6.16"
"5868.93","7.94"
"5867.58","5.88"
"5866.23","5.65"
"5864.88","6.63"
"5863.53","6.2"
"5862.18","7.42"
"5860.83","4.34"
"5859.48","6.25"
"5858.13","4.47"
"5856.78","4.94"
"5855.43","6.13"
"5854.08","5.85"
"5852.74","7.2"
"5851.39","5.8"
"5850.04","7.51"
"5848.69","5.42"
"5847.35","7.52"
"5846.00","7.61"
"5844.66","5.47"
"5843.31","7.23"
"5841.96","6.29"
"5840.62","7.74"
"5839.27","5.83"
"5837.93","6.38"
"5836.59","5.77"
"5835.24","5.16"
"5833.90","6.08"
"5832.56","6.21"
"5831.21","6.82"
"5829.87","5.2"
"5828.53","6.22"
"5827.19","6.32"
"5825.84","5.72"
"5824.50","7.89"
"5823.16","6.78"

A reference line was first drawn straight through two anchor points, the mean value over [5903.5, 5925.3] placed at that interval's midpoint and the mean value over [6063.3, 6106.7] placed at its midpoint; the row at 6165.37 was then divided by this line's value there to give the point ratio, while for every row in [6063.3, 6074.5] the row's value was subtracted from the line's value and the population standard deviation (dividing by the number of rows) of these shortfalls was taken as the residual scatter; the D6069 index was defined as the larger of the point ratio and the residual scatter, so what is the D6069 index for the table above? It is 0.93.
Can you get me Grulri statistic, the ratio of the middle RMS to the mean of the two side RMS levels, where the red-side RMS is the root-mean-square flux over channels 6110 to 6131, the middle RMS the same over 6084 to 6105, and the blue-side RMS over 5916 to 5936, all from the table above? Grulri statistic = 1.08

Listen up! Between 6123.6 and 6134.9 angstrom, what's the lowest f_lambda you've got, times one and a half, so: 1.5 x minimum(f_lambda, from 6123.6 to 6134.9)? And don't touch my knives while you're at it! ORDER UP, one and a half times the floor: 6.8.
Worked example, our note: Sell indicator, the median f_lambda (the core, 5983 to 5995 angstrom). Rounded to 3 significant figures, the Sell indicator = 5.72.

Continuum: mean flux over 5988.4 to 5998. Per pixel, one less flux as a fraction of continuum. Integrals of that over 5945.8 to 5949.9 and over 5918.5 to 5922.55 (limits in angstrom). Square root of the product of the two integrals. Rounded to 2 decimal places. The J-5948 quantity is 0.31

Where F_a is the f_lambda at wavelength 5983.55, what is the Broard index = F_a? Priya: 3.44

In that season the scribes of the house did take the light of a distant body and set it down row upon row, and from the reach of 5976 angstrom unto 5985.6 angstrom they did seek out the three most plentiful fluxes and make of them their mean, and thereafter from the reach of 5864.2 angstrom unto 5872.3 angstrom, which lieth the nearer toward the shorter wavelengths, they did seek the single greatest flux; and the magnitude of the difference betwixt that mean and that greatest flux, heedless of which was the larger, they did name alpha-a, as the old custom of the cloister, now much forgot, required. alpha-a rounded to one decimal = 1.7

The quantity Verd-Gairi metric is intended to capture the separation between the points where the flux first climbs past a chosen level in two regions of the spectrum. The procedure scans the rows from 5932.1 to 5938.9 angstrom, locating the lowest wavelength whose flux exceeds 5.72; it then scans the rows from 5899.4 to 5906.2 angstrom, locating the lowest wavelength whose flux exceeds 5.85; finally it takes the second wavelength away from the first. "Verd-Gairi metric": 30.0 angstrom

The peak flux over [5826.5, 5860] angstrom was 7.74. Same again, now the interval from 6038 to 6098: 7.55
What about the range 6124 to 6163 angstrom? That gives 6.75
